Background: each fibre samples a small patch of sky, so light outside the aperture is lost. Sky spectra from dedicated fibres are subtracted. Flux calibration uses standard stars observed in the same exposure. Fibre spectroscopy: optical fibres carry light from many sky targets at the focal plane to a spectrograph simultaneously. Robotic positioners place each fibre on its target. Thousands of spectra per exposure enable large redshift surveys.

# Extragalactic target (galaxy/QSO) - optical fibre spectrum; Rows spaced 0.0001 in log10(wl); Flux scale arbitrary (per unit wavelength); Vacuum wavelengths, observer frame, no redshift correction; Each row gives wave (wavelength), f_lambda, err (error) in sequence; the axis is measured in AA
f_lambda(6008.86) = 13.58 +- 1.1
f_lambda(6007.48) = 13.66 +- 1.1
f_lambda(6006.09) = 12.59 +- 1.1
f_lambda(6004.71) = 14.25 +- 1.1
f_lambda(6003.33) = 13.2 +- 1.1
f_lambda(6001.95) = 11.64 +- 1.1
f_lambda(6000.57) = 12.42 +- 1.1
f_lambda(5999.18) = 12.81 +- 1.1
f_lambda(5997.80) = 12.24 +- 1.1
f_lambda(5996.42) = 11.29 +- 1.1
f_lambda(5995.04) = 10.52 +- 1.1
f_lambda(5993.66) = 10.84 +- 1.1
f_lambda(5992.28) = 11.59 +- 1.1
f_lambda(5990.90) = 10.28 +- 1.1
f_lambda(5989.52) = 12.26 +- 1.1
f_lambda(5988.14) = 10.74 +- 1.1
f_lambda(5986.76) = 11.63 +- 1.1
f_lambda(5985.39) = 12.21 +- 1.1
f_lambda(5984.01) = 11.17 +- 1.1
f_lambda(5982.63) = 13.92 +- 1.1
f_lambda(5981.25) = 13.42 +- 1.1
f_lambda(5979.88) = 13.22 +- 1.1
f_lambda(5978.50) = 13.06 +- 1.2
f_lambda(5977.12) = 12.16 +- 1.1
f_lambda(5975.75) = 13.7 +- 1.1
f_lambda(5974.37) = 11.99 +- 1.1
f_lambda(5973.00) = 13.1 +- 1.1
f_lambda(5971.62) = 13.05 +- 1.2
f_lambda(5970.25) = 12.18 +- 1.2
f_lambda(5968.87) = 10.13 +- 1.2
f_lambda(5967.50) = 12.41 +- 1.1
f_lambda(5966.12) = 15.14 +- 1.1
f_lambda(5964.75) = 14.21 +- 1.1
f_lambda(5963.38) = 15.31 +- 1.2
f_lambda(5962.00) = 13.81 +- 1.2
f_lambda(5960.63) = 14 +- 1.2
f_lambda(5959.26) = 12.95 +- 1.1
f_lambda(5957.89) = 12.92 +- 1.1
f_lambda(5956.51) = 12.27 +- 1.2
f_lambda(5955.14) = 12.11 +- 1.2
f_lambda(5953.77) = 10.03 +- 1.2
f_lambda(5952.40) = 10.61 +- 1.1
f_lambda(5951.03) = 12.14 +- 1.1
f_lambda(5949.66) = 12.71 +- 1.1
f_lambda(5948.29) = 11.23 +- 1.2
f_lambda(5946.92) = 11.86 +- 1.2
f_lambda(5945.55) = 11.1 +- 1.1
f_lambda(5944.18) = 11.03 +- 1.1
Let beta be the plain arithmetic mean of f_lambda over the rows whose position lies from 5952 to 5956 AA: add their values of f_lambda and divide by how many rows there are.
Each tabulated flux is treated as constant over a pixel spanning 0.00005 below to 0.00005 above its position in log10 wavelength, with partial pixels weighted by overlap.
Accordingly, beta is 10.9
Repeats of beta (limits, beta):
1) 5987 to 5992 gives 11.1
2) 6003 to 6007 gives 13.3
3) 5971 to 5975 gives 12.7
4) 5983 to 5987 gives 11.7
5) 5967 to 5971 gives 11.6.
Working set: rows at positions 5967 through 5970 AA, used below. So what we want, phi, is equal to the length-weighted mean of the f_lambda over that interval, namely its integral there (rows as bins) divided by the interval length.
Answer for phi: 11.3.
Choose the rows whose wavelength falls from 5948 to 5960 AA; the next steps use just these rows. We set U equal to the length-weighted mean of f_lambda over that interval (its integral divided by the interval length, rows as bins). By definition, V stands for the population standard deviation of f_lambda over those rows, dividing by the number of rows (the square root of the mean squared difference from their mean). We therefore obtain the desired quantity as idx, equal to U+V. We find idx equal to 12.9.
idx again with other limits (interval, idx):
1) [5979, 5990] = 13.4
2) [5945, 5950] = 12.3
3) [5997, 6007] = 13.5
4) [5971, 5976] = 13.5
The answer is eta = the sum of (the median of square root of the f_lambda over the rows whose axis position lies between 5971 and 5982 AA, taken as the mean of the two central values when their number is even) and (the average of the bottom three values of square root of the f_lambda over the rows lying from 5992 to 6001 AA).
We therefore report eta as 6.92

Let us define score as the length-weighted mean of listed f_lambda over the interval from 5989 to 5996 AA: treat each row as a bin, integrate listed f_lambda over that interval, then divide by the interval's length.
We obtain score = 11.1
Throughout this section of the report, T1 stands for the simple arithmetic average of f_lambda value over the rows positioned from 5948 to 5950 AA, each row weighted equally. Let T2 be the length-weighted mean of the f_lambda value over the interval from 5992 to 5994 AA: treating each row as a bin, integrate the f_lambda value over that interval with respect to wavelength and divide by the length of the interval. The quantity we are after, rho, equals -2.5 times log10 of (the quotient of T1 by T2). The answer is -0.07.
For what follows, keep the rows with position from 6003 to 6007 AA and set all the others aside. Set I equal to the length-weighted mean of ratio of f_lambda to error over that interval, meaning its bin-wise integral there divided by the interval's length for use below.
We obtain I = 12.2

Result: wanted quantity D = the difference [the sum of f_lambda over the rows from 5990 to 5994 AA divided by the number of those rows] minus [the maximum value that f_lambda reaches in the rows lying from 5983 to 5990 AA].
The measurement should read -1.4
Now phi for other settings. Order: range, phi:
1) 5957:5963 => 13.5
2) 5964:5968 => 14.0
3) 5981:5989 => 12.1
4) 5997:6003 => 12.3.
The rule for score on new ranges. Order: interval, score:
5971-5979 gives 12.8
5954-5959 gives 12.2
